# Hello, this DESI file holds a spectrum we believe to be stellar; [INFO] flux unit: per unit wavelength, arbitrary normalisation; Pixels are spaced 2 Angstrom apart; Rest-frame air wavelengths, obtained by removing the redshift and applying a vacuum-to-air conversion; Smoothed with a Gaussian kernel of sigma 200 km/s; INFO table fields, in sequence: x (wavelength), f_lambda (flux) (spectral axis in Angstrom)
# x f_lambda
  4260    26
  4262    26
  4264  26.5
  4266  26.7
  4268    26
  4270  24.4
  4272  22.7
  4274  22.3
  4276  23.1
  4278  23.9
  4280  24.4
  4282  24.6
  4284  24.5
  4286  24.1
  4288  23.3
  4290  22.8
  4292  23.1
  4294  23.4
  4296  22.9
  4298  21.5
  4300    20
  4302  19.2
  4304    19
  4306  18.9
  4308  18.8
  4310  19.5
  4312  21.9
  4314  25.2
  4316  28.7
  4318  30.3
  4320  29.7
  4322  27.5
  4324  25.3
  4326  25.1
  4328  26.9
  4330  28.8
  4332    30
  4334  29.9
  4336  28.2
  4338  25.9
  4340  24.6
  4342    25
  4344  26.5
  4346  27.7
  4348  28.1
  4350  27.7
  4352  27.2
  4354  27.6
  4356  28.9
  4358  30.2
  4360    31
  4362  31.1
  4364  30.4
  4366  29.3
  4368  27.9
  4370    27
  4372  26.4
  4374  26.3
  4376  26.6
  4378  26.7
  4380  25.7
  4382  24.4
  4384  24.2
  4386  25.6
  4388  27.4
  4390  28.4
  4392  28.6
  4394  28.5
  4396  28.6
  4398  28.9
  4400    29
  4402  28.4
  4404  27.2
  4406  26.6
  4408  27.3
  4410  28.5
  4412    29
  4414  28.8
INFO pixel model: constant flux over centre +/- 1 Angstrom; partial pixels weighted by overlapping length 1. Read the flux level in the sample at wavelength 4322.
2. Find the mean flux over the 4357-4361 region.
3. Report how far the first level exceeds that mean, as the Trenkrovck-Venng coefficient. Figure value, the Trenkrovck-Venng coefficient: -3.1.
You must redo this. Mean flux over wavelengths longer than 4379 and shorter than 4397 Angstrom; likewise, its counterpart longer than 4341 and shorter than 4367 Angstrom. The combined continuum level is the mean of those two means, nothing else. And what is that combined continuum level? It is 27.7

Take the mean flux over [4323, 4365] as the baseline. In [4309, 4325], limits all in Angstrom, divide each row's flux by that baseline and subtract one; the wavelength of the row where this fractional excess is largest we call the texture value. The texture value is 4318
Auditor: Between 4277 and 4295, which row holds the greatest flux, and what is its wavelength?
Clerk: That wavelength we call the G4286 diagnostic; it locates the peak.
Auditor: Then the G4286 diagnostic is 4282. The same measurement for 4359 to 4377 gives 4362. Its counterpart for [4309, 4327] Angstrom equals 4318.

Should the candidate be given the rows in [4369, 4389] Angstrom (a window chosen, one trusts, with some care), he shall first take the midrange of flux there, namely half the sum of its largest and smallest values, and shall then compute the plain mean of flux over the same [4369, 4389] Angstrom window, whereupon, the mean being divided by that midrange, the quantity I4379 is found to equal 1.009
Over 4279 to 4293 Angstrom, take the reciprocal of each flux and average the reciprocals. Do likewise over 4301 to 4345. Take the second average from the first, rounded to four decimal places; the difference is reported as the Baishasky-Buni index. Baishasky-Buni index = 0.0013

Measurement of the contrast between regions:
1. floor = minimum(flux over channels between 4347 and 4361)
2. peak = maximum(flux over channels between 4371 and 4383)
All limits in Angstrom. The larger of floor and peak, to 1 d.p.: 27.2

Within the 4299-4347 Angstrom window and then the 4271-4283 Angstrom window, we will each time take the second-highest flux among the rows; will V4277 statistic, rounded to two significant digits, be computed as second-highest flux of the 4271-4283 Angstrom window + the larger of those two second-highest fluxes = 54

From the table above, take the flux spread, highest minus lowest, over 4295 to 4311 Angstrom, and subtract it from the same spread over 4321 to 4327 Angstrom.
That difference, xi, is -1.7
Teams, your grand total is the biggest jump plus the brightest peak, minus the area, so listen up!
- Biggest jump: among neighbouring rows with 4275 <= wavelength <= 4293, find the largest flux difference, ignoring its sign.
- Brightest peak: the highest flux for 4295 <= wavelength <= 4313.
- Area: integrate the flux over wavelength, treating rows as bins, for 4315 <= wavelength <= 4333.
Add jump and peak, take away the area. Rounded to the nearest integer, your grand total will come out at -481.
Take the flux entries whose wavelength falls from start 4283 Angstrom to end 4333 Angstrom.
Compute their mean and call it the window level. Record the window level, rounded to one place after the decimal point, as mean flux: 24.0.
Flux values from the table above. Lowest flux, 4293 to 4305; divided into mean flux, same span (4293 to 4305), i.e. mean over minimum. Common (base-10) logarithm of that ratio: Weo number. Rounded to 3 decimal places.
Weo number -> 0.043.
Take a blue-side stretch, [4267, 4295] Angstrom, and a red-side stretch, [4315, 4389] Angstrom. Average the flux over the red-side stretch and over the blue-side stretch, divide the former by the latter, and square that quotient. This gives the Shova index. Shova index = 1.3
